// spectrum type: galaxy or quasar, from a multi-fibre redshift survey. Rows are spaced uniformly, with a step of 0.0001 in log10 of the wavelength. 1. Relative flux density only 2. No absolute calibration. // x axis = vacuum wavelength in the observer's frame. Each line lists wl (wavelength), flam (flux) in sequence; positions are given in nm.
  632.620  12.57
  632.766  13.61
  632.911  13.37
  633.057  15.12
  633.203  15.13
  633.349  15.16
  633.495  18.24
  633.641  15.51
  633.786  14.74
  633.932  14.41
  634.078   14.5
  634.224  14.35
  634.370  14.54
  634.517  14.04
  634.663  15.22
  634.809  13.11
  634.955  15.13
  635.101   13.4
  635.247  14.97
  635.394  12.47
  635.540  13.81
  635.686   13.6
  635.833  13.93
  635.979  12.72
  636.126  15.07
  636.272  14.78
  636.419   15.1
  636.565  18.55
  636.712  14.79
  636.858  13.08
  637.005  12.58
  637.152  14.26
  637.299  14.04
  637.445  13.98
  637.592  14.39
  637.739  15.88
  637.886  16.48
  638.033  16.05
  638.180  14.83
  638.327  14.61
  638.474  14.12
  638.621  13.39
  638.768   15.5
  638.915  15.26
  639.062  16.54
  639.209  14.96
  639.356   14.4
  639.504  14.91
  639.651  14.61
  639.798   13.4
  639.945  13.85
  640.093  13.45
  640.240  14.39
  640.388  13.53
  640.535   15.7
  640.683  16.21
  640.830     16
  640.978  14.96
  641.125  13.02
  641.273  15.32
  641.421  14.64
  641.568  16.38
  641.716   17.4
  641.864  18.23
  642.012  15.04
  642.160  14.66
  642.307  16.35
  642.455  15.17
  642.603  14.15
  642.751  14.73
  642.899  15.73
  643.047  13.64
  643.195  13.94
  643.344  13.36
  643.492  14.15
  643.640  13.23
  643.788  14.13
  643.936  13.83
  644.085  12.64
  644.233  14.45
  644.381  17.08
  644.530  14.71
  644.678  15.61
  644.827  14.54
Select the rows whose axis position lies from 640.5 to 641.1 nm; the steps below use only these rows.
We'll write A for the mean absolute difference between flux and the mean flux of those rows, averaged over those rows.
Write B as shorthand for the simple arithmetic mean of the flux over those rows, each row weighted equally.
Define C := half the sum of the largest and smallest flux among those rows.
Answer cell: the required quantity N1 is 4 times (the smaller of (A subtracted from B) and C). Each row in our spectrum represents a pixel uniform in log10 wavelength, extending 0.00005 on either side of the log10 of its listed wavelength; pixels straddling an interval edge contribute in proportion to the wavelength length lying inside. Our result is 61.3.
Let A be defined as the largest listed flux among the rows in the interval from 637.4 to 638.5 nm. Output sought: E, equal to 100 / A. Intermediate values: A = 16.48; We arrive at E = 6.1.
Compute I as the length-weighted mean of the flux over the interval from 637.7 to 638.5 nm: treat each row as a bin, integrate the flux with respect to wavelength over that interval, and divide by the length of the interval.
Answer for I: 15.4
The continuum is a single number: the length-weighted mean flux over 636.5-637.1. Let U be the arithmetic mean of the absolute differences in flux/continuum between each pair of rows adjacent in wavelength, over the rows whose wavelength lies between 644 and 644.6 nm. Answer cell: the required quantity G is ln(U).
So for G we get -1.9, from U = 0.155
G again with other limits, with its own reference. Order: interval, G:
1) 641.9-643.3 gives -2.7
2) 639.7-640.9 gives -2.9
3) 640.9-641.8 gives -2.3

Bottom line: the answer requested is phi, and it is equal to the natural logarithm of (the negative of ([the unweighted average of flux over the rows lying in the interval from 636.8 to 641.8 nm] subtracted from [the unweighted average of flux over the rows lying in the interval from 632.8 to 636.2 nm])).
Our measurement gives -1.2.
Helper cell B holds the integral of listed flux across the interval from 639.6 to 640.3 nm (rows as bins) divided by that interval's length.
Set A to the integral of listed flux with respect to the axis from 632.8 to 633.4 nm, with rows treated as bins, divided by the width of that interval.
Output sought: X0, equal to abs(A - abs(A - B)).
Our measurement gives 13.9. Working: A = 14.6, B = 13.9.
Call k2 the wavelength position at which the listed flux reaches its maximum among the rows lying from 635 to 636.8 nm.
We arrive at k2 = 636.565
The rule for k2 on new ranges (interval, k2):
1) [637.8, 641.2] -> 639.062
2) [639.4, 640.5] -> 639.504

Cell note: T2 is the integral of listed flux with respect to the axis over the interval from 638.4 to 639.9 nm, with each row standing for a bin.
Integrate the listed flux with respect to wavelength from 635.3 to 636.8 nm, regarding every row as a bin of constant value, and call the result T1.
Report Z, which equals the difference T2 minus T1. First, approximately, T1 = 21.7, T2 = 22.1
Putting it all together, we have 0.3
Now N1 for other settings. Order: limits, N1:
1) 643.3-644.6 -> 53.4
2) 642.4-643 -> 57.8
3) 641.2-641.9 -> 61.0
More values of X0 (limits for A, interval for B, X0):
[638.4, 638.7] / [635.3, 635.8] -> 13.4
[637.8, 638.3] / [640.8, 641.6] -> 14.9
